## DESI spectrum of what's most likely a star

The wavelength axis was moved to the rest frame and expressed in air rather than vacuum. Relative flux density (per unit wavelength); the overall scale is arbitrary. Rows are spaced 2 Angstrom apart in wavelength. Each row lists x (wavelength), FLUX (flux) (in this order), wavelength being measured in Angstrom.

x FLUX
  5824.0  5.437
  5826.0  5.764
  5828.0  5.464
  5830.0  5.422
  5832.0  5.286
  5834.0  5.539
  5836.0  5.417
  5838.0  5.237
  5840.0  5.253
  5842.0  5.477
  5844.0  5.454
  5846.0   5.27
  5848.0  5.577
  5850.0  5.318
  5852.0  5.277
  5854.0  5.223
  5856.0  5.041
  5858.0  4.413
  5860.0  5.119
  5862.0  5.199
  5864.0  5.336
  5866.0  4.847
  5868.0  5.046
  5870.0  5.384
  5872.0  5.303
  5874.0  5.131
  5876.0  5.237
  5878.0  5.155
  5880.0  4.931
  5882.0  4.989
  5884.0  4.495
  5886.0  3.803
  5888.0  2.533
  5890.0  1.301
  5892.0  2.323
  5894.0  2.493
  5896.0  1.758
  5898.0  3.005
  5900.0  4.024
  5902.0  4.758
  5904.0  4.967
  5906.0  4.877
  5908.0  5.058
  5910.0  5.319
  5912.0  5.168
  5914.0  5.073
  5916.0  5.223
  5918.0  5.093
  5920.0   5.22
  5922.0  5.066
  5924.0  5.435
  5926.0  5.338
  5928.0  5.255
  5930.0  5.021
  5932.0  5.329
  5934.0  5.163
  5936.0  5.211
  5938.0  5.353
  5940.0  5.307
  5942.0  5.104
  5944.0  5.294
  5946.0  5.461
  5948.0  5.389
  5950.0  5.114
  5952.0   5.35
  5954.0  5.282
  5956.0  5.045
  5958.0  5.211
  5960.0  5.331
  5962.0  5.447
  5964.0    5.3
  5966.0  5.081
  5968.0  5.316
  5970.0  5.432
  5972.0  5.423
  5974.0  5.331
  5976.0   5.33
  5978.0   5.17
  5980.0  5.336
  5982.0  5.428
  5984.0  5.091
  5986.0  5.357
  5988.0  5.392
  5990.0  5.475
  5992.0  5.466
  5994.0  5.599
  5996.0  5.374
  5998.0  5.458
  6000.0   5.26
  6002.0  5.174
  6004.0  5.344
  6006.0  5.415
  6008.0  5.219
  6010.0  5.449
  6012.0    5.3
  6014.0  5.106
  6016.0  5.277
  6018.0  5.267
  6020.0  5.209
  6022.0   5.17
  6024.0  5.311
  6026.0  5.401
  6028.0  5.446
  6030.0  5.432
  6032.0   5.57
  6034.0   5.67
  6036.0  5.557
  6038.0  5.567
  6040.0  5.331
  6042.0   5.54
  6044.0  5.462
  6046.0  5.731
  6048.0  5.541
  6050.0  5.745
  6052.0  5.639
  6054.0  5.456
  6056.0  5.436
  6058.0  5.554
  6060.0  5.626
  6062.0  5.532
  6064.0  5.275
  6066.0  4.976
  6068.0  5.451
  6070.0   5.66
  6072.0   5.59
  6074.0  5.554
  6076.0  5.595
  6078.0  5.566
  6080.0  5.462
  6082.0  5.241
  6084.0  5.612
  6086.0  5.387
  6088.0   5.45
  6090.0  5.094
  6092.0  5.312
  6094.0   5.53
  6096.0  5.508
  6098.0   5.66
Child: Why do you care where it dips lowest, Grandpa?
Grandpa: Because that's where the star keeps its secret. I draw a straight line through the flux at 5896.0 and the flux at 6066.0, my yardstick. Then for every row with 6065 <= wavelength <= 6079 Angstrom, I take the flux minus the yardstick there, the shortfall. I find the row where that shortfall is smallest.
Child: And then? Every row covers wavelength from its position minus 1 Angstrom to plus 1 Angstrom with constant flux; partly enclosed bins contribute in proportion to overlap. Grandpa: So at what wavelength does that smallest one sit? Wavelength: 6066.0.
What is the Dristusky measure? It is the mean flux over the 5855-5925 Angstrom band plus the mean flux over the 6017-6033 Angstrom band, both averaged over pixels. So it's 9.9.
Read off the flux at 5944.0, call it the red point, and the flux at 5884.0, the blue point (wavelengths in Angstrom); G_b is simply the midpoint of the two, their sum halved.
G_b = 4.9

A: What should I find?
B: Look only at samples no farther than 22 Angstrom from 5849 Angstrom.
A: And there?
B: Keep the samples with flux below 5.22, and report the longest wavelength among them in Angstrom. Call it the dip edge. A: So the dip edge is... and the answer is 5868.0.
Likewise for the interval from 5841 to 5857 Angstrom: 5856.0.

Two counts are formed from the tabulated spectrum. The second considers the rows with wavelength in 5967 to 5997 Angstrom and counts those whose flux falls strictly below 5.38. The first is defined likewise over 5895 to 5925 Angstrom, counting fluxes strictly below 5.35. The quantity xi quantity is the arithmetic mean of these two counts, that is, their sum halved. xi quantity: 11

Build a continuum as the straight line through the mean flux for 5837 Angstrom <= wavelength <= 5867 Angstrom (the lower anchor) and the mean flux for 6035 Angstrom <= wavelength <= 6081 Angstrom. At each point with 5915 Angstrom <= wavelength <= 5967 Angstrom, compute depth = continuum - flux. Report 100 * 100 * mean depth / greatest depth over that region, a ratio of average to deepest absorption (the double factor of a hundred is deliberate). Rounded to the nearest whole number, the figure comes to 2873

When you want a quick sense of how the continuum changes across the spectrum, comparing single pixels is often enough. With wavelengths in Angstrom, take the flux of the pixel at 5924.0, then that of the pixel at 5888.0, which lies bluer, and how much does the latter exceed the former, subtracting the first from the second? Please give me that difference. -2.9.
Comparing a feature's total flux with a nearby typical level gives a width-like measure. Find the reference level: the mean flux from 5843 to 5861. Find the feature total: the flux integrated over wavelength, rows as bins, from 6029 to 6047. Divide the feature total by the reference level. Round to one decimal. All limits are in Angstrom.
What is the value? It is 19.2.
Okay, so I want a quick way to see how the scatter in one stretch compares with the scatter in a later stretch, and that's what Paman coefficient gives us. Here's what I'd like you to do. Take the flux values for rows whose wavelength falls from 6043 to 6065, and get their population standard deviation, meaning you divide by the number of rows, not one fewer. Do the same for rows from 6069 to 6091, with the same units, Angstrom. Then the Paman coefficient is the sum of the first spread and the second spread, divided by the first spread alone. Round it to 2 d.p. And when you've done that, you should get 2.26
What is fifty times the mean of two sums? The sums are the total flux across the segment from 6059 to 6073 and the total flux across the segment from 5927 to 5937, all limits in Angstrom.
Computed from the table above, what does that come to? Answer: 1602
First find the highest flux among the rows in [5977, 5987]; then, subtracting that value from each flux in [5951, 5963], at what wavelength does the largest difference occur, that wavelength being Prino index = 5962.0 Angstrom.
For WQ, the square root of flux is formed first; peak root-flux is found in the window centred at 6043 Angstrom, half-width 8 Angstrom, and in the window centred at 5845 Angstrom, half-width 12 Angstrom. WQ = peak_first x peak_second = 5.66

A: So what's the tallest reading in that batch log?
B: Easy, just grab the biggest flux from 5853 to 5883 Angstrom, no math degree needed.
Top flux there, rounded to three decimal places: 5.384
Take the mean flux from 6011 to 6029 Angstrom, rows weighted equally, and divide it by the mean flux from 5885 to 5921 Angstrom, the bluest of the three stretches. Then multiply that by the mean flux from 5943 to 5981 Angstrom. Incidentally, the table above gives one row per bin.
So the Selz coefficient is 7.0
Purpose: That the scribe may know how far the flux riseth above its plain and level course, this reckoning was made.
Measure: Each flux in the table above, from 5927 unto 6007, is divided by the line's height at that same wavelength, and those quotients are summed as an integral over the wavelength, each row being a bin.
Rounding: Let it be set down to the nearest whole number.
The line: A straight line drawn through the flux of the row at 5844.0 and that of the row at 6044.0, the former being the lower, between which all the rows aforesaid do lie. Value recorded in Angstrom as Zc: 78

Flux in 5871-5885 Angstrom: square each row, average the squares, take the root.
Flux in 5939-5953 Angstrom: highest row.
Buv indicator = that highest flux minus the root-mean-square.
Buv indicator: 0.42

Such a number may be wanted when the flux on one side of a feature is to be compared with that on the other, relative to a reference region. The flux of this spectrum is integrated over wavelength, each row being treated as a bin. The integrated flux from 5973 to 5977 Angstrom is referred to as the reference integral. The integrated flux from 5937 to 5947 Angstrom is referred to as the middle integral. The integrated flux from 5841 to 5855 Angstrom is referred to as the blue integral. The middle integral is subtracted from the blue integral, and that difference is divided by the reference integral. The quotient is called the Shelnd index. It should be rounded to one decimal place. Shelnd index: 1.0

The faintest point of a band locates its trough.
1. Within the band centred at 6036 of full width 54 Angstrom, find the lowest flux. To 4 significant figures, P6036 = 5.106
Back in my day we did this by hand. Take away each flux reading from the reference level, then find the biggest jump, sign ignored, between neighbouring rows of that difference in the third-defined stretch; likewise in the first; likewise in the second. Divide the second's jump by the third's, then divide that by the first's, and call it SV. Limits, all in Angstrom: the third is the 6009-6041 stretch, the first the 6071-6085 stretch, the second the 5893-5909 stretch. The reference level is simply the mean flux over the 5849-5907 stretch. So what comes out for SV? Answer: 14.2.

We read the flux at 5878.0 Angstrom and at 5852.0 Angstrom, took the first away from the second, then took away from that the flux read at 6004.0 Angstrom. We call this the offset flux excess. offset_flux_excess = -5.2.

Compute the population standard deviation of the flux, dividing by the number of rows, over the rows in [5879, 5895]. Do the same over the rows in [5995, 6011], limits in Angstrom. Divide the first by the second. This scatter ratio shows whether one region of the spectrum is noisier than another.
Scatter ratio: 12.8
